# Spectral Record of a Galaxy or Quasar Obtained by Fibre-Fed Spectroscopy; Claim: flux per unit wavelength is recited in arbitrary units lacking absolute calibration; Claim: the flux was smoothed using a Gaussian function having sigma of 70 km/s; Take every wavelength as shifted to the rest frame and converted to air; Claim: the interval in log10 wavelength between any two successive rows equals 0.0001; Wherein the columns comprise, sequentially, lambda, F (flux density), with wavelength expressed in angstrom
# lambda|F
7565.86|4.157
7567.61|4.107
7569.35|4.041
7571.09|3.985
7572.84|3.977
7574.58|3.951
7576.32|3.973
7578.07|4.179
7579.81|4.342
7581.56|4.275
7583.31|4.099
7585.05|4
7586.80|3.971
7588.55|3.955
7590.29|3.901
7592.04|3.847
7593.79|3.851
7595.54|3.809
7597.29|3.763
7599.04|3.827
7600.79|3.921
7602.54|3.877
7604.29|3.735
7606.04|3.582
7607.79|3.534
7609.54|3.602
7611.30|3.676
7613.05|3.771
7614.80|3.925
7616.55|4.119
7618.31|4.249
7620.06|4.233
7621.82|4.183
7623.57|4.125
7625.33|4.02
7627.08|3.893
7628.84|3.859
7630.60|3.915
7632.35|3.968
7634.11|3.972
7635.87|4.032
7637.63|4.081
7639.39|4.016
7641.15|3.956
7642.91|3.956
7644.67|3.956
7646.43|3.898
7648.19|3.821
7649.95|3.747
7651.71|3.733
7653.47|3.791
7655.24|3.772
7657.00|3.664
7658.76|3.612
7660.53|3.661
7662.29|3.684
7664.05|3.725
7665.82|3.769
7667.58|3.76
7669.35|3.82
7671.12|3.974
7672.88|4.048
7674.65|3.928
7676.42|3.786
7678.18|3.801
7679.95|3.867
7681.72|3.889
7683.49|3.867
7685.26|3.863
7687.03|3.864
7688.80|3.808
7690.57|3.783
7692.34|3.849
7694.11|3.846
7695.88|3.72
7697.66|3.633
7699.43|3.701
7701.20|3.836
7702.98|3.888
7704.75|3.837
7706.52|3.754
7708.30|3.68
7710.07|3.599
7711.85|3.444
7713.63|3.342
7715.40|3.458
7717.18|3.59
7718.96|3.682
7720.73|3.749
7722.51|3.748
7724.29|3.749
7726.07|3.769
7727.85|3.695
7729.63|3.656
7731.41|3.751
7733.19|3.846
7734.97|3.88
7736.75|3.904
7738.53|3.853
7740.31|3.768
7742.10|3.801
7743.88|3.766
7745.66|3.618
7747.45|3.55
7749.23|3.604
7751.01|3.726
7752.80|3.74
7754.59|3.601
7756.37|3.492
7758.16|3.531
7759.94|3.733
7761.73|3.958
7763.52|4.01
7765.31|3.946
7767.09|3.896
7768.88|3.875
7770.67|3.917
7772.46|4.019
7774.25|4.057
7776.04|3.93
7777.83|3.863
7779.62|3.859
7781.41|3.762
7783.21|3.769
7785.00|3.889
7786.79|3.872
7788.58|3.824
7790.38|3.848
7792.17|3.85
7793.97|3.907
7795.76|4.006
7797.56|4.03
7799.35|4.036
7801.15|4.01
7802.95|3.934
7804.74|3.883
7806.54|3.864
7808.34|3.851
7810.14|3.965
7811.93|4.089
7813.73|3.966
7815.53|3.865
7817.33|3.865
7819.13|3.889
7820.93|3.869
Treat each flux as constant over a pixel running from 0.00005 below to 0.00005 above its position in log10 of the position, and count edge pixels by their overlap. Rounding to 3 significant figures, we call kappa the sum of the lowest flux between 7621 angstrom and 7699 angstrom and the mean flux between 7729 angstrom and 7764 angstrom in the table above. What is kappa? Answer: 7.35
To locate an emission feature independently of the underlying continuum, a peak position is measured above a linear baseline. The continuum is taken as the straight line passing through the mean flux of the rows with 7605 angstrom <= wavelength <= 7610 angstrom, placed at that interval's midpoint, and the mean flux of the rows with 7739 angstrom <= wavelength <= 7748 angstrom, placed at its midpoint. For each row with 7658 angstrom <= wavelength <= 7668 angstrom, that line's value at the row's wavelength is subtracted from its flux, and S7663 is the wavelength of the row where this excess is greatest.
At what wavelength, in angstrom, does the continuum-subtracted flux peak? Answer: 7665.82 angstrom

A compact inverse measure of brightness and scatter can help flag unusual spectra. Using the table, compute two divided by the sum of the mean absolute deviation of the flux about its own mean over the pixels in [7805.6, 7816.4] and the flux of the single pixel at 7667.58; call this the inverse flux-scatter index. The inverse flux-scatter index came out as 0.522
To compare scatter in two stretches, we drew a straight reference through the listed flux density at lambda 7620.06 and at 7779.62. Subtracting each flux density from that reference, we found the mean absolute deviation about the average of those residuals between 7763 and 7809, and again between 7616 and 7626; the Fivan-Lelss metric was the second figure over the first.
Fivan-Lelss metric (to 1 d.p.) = 1.0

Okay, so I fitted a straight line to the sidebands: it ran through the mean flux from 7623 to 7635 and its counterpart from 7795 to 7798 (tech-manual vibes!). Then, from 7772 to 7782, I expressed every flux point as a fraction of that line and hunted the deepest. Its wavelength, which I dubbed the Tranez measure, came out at 7781.41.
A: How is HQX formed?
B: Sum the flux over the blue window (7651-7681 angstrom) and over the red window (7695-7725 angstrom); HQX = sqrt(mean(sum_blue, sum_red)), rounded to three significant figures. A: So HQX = 7.96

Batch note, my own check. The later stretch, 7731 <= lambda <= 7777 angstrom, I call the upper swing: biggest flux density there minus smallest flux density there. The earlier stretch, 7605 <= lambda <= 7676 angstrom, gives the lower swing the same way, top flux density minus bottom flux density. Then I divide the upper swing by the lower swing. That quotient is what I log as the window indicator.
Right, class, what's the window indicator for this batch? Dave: 0.79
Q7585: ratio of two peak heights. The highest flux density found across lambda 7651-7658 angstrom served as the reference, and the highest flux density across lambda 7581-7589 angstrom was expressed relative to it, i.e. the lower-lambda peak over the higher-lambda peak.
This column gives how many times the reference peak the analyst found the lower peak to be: 1.13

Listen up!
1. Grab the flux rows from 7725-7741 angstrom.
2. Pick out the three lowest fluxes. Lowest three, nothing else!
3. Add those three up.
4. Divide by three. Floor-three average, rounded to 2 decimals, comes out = 3.70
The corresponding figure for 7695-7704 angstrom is 3.68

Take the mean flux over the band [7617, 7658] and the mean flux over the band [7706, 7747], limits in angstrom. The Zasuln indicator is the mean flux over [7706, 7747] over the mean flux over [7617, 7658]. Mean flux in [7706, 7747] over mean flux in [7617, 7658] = 0.94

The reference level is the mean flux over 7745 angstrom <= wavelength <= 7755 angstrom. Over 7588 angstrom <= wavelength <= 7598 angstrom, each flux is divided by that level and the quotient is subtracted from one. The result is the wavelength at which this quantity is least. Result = 7588.55 angstrom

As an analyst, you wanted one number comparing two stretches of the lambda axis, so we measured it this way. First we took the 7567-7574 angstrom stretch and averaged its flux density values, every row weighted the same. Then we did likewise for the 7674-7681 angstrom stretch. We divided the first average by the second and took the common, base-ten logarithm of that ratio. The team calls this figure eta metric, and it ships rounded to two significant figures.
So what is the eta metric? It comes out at 0.020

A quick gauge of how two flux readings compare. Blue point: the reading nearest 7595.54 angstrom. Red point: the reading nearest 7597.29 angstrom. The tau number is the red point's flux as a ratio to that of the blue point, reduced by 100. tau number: -99.0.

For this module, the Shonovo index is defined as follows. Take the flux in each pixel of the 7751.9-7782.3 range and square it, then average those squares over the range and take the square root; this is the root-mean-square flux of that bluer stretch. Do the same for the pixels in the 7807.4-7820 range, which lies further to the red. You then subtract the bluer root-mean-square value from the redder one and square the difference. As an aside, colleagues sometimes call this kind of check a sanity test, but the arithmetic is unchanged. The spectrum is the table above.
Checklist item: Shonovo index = 0.008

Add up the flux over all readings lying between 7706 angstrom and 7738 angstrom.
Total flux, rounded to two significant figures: 66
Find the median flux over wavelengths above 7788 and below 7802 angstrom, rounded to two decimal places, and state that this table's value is 3.96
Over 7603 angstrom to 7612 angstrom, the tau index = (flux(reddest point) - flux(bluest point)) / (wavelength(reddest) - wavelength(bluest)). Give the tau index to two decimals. -0.01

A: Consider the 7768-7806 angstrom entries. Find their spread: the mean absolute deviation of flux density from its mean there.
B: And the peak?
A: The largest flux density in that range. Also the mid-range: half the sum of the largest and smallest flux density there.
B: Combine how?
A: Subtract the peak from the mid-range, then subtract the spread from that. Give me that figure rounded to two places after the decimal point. -0.22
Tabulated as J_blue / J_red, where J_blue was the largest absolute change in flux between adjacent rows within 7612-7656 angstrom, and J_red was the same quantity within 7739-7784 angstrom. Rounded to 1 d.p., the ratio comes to 0.9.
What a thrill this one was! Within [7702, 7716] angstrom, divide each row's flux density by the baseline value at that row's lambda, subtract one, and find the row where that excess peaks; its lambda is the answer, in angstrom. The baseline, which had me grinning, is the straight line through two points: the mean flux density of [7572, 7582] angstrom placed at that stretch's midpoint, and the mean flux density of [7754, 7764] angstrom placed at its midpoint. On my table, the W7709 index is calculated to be 7702.98 angstrom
